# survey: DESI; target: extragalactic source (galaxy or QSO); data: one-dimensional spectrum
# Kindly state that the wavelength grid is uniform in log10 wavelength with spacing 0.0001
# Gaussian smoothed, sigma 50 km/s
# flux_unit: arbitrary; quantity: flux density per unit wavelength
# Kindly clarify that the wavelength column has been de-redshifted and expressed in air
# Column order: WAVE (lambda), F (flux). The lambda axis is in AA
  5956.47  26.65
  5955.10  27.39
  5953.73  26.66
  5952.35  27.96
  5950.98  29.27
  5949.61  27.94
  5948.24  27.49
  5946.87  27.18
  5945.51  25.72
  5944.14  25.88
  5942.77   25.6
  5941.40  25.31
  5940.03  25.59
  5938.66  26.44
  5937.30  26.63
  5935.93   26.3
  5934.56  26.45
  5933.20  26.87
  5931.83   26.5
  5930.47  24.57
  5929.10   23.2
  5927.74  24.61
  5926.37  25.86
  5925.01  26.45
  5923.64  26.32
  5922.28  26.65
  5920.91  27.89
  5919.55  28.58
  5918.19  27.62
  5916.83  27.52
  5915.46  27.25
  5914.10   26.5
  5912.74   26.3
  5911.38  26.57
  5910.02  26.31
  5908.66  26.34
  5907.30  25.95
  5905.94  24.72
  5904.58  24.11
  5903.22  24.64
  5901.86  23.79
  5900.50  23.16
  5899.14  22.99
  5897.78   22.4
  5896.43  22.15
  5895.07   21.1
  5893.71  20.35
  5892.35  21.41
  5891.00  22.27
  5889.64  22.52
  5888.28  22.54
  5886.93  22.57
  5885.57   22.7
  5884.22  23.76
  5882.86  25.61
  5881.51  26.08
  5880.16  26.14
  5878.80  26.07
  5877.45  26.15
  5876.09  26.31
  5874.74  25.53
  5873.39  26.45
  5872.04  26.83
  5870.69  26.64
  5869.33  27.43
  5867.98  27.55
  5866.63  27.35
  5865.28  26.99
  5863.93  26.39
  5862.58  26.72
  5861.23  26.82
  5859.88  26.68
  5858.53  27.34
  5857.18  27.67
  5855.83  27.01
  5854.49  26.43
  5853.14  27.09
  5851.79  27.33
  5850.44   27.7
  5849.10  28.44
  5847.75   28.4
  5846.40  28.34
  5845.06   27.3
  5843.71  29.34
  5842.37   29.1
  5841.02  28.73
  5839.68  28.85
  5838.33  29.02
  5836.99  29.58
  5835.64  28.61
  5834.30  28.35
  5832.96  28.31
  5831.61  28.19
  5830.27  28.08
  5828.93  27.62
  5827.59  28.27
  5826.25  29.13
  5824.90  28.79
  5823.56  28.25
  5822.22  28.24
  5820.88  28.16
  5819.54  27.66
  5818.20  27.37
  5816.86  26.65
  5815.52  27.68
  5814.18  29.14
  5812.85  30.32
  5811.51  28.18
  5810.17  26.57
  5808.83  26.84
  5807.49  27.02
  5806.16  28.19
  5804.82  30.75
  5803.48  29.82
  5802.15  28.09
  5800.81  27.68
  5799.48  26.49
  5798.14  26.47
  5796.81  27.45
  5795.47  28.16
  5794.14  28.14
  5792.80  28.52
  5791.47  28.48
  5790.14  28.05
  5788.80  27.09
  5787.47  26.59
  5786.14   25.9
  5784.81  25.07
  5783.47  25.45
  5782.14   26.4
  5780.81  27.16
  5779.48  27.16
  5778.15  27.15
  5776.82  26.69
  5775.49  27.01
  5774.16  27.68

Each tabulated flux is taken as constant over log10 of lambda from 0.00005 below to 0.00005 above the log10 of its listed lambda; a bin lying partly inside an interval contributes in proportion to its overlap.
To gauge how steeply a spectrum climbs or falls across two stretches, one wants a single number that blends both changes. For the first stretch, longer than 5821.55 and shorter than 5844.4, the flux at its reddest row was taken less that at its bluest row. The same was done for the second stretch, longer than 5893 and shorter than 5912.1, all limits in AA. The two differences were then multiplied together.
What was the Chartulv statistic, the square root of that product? 2.62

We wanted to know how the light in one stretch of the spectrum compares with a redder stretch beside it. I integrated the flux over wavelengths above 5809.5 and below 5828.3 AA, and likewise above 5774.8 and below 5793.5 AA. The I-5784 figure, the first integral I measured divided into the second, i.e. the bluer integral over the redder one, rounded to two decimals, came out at 0.95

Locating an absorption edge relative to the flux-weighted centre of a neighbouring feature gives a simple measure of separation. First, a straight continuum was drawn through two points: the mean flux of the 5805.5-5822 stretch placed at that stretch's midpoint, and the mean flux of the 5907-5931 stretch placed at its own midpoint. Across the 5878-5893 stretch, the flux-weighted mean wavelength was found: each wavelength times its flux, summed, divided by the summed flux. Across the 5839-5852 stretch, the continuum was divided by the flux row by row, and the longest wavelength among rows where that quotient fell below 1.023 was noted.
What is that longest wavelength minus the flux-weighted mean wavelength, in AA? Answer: -33.5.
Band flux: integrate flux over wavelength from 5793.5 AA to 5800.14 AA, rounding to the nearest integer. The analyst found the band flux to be 182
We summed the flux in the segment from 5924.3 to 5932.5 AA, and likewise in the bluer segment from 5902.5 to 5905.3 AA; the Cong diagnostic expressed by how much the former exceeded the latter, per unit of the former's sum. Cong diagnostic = 0.68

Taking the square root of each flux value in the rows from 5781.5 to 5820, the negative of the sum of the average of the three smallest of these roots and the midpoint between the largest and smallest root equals -10.3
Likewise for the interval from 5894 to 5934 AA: -9.6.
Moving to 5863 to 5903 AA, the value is -9.5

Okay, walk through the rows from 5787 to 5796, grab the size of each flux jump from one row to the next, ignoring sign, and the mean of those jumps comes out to 0.4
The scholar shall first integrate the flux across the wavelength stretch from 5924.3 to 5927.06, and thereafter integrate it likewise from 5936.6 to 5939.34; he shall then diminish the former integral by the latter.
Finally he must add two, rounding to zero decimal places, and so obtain 1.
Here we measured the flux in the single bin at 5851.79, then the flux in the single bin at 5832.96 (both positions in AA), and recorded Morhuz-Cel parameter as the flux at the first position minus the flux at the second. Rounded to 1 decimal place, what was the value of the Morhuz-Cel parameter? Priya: -1.0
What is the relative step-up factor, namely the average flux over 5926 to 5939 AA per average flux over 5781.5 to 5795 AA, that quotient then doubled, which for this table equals 1.91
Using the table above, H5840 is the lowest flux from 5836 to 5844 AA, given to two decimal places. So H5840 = 28.73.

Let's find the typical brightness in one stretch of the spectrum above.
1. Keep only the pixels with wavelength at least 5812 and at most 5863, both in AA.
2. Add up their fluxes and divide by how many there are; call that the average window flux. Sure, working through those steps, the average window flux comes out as 28.1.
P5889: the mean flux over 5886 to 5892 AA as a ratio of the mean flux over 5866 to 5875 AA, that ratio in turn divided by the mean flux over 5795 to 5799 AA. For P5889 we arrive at 0.0306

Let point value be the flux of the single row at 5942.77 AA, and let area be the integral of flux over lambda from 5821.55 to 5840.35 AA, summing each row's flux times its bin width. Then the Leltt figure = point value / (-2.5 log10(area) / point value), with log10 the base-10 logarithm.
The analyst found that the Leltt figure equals -96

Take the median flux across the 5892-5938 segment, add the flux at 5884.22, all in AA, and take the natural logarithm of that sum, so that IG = 3.91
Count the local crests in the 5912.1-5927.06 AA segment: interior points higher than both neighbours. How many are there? 2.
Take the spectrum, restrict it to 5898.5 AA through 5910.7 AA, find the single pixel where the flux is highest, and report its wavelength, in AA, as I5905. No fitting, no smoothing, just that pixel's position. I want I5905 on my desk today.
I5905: 5908.66 AA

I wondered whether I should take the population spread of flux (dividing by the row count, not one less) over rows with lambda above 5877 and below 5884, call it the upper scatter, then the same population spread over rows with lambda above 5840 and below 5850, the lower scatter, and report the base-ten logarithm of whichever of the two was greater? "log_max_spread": -0.22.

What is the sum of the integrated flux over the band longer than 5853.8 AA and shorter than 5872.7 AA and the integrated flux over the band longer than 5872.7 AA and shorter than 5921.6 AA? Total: 1722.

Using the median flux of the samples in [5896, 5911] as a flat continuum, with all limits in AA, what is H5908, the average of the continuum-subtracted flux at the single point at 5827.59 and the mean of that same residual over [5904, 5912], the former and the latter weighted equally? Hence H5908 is 2.9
